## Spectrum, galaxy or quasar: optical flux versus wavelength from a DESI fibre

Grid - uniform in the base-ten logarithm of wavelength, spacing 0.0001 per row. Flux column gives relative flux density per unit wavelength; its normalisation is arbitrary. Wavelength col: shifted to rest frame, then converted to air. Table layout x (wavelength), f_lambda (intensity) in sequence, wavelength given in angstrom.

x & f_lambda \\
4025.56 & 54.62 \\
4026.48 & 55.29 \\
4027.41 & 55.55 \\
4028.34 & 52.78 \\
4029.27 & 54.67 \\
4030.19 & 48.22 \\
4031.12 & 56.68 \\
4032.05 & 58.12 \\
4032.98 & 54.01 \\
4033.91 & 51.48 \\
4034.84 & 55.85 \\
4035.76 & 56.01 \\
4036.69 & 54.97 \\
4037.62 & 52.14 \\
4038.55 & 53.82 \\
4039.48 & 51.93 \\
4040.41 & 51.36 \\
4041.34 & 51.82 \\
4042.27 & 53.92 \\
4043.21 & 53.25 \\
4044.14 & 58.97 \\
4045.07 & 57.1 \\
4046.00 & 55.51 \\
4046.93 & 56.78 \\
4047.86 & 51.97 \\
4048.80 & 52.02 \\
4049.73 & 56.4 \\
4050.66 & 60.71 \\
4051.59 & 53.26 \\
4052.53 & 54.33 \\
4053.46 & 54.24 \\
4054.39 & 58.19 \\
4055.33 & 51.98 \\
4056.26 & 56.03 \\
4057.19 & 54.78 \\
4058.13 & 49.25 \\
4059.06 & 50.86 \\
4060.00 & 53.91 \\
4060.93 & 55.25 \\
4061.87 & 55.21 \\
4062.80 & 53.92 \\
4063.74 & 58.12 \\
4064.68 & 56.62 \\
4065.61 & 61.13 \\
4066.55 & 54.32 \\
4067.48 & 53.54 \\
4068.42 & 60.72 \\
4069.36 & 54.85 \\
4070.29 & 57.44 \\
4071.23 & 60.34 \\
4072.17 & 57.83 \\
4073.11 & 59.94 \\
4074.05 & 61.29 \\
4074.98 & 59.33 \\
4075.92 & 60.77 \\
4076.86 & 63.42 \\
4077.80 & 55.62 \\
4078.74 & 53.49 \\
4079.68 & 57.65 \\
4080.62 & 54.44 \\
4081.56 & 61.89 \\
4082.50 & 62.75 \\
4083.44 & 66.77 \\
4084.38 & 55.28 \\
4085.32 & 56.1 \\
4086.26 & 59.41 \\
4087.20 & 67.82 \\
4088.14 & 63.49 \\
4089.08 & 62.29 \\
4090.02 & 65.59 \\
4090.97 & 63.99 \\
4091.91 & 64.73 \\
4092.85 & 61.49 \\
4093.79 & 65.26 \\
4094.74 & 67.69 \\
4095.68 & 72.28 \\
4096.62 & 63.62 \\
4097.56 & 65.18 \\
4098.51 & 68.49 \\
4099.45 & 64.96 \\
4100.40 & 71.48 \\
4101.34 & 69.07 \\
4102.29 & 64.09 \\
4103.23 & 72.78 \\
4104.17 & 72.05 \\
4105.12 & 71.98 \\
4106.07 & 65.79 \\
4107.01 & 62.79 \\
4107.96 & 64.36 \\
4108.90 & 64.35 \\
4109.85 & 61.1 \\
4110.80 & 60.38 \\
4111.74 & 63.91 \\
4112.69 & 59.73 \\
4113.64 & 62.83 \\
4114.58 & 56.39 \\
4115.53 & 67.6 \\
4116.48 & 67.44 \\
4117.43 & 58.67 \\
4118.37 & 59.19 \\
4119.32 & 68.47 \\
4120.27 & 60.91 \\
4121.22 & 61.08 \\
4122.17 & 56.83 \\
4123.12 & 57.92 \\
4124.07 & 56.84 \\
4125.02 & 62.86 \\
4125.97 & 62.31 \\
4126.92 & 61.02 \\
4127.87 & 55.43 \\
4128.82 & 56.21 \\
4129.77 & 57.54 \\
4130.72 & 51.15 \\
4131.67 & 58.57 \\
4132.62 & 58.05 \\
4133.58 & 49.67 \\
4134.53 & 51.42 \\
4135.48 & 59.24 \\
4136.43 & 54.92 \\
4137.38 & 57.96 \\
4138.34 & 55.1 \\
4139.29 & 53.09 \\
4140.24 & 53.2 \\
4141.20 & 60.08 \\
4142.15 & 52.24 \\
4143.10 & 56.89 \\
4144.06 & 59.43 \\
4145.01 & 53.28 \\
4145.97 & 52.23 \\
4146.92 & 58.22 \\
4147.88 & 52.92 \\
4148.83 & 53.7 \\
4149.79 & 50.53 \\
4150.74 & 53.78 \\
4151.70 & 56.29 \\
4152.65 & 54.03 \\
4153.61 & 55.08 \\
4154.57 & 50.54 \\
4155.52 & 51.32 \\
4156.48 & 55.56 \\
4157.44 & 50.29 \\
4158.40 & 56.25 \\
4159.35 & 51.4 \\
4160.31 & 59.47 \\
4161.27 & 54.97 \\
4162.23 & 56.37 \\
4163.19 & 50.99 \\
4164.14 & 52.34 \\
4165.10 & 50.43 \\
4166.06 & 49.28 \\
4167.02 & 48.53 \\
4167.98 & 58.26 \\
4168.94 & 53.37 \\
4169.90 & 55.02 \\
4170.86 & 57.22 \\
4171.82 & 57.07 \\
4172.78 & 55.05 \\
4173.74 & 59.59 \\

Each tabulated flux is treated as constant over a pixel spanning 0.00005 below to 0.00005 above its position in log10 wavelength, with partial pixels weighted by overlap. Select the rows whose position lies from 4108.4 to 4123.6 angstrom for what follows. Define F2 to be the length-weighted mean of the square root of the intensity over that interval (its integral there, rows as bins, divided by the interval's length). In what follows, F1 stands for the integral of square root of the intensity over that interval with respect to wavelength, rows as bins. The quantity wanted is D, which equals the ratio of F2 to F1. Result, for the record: 0.066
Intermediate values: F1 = 119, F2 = 7.9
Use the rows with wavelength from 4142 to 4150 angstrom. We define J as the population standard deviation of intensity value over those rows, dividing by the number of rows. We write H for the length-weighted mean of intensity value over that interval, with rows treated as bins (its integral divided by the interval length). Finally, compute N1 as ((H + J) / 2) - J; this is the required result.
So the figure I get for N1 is 25.85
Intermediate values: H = 54.6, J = 2.87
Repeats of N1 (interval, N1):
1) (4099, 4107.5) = 32.29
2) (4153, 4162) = 25.47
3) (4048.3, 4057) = 26.24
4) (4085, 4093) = 29.84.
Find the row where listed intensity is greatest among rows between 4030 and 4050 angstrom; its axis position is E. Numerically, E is 4044.14 angstrom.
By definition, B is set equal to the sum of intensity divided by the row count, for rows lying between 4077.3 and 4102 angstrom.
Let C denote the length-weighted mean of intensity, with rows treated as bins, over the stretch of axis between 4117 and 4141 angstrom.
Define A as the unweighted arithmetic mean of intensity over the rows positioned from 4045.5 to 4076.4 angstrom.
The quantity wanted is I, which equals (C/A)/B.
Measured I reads 0.0163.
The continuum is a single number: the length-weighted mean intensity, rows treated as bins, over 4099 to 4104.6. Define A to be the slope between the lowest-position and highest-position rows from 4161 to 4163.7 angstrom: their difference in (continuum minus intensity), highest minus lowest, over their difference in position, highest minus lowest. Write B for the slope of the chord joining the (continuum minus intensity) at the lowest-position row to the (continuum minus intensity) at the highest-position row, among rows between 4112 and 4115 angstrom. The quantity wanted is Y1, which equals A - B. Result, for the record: 0.3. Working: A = 2.1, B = 1.8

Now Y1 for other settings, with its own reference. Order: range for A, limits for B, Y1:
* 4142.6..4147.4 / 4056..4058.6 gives -4.0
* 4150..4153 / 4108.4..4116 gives 0.4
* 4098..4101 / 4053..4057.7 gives -1.4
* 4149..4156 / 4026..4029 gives -1.5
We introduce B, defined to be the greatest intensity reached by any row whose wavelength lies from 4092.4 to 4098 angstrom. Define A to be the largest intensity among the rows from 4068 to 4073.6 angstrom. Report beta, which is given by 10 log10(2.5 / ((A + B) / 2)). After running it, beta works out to -14.2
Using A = 60.72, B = 72.28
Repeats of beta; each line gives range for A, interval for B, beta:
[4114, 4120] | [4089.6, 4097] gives -14.5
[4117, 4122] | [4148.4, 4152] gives -14.0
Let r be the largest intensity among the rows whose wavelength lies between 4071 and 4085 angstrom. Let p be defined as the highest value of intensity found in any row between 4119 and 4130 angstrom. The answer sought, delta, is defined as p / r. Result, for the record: 1.025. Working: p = 68.47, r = 66.77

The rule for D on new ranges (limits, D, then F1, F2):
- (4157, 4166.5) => 0.105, 69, 7.3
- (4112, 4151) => 0.026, 295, 7.6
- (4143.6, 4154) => 0.096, 77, 7.4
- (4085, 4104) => 0.053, 154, 8.1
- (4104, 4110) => 0.167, 49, 8.1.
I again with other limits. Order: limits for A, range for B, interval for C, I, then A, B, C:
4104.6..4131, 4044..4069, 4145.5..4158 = 0.0158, 61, 55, 53.4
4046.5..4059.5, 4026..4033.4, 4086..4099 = 0.0221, 54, 54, 65.2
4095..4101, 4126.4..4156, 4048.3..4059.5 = 0.0146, 68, 55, 54.3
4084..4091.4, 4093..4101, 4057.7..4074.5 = 0.0135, 62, 67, 56.4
